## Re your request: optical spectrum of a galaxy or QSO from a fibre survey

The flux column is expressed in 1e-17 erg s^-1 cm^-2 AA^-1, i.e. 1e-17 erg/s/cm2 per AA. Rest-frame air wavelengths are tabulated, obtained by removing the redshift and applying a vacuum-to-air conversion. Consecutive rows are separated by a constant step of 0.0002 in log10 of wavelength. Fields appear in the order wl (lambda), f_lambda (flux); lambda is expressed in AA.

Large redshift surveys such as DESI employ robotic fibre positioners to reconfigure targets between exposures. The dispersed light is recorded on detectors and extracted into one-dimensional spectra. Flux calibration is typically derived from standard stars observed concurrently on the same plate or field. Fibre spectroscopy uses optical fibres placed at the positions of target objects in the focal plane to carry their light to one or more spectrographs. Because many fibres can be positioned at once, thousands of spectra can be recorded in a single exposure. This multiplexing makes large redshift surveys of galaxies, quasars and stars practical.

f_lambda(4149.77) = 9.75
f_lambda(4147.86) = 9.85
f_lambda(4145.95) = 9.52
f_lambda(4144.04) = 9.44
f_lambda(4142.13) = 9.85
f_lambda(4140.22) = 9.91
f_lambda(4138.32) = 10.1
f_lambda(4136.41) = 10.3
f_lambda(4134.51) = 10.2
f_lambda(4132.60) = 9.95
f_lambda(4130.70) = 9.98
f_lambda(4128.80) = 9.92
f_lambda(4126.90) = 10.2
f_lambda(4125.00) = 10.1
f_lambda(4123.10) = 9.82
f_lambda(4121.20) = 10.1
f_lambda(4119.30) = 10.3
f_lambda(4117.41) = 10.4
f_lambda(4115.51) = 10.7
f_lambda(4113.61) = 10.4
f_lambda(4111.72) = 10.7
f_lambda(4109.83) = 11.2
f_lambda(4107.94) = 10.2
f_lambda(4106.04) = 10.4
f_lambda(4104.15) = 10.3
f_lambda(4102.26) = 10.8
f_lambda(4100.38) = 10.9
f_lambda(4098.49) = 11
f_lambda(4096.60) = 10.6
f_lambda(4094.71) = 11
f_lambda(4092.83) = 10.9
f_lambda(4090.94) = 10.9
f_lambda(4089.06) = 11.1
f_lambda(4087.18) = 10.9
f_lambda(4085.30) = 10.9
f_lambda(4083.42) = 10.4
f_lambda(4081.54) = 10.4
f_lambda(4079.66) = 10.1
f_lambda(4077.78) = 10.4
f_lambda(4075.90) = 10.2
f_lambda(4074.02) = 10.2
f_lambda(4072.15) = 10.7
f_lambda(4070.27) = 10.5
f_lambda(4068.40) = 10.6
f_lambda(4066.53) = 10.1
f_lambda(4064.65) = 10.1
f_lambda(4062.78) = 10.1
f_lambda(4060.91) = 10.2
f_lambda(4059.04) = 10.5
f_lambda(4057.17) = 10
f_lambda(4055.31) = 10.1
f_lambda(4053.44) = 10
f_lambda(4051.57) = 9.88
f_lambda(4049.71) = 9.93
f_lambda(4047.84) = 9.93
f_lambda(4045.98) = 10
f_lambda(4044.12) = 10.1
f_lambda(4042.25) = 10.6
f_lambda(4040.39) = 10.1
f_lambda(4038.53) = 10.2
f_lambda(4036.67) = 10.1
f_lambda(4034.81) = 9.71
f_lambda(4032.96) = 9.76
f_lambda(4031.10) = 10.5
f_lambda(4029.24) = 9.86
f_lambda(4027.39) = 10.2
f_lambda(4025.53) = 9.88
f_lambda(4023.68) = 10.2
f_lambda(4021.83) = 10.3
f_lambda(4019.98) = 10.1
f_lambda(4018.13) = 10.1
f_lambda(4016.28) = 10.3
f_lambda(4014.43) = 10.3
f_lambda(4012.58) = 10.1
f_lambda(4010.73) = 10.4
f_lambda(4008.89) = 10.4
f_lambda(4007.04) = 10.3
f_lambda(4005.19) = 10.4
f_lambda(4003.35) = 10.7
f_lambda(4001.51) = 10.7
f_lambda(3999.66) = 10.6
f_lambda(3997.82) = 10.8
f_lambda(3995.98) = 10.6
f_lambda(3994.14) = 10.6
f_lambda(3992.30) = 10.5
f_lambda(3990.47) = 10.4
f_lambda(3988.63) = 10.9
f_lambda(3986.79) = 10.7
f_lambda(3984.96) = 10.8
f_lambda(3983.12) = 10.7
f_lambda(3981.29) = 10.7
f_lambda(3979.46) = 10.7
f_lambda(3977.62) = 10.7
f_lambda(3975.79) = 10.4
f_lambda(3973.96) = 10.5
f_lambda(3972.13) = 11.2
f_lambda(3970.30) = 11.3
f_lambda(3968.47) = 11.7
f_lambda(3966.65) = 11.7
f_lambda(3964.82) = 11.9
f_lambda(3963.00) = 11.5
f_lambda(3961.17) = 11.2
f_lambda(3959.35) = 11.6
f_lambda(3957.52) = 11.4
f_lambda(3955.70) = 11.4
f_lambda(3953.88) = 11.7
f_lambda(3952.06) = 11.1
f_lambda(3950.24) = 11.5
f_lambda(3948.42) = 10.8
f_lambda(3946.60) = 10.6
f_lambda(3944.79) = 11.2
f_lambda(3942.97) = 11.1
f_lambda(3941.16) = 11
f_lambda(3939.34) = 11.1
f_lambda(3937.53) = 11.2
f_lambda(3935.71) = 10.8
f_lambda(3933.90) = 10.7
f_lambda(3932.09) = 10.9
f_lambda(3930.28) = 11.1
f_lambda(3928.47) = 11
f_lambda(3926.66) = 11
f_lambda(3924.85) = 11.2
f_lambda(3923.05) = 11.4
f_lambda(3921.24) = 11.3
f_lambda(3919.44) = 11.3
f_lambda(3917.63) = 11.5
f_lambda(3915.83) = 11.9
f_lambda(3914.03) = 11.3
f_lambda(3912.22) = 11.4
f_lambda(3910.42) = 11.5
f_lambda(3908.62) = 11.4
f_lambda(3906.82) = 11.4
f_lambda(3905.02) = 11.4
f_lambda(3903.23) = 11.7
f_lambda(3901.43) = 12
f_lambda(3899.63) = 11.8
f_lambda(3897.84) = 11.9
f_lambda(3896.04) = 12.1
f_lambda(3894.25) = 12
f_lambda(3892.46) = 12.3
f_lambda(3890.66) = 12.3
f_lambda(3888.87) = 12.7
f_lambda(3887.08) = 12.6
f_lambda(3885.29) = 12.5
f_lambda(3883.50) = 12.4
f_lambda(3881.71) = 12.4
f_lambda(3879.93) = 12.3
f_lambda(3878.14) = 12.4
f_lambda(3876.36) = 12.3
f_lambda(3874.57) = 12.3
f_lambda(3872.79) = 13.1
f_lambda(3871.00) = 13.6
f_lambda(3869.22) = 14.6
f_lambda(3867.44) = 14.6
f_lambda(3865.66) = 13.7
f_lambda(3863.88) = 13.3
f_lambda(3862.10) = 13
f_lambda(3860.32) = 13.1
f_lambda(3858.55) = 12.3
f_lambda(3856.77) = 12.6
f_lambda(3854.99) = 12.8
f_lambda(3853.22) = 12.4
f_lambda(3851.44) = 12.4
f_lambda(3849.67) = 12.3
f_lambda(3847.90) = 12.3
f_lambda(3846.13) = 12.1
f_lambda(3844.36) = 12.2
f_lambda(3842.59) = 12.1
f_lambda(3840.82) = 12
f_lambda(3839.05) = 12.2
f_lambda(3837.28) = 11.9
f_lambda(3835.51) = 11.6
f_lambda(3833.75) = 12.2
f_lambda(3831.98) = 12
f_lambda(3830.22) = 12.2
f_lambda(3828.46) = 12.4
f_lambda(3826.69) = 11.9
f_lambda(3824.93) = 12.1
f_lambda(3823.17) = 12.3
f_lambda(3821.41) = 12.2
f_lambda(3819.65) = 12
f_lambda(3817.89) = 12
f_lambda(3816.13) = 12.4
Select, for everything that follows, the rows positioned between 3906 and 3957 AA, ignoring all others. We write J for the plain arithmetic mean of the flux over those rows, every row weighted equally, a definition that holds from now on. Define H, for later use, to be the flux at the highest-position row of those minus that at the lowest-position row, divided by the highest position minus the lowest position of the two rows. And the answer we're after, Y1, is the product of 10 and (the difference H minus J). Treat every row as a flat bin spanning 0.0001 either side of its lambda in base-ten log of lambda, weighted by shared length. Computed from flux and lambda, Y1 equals -112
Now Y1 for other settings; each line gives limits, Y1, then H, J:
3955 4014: -109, -0.023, 10.9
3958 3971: -116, -0.027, 11.6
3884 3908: -121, -0.051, 12.1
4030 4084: -102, -0.002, 10.2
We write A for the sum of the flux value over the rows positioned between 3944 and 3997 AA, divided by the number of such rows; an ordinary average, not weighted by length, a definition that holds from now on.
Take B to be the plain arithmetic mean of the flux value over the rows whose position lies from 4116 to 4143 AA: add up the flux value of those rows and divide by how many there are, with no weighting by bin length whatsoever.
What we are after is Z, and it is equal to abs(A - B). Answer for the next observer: 1.0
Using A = 11.0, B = 10.1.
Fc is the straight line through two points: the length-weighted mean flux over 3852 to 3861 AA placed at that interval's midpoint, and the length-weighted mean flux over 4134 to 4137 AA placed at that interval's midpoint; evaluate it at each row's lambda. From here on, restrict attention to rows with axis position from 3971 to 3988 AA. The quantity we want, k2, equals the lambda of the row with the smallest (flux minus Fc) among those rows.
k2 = 3975.79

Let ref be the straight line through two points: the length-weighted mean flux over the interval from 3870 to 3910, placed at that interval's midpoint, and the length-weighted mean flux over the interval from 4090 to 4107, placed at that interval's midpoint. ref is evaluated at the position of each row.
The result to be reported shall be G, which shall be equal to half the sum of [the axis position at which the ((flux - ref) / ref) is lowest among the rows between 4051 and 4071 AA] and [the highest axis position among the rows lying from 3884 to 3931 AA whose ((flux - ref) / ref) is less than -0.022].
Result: 3990.9 AA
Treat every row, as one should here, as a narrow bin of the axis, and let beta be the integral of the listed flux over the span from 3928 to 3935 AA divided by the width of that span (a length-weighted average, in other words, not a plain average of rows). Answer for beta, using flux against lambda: 10.9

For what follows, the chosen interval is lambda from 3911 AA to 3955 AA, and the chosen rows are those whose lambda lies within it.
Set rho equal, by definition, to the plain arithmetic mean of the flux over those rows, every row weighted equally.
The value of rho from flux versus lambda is 11.2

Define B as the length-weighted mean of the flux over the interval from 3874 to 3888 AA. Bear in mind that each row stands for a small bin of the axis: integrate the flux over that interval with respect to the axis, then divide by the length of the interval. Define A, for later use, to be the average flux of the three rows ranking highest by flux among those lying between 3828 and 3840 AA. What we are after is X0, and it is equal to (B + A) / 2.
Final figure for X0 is 12.3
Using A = 12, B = 12.4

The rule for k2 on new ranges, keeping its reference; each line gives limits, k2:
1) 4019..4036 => 4034.81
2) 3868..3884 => 3874.57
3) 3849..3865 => 3849.67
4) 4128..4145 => 4144.04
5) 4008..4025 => 4012.58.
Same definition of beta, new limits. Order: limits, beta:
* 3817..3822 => 12.0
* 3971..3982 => 10.7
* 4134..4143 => 10.1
